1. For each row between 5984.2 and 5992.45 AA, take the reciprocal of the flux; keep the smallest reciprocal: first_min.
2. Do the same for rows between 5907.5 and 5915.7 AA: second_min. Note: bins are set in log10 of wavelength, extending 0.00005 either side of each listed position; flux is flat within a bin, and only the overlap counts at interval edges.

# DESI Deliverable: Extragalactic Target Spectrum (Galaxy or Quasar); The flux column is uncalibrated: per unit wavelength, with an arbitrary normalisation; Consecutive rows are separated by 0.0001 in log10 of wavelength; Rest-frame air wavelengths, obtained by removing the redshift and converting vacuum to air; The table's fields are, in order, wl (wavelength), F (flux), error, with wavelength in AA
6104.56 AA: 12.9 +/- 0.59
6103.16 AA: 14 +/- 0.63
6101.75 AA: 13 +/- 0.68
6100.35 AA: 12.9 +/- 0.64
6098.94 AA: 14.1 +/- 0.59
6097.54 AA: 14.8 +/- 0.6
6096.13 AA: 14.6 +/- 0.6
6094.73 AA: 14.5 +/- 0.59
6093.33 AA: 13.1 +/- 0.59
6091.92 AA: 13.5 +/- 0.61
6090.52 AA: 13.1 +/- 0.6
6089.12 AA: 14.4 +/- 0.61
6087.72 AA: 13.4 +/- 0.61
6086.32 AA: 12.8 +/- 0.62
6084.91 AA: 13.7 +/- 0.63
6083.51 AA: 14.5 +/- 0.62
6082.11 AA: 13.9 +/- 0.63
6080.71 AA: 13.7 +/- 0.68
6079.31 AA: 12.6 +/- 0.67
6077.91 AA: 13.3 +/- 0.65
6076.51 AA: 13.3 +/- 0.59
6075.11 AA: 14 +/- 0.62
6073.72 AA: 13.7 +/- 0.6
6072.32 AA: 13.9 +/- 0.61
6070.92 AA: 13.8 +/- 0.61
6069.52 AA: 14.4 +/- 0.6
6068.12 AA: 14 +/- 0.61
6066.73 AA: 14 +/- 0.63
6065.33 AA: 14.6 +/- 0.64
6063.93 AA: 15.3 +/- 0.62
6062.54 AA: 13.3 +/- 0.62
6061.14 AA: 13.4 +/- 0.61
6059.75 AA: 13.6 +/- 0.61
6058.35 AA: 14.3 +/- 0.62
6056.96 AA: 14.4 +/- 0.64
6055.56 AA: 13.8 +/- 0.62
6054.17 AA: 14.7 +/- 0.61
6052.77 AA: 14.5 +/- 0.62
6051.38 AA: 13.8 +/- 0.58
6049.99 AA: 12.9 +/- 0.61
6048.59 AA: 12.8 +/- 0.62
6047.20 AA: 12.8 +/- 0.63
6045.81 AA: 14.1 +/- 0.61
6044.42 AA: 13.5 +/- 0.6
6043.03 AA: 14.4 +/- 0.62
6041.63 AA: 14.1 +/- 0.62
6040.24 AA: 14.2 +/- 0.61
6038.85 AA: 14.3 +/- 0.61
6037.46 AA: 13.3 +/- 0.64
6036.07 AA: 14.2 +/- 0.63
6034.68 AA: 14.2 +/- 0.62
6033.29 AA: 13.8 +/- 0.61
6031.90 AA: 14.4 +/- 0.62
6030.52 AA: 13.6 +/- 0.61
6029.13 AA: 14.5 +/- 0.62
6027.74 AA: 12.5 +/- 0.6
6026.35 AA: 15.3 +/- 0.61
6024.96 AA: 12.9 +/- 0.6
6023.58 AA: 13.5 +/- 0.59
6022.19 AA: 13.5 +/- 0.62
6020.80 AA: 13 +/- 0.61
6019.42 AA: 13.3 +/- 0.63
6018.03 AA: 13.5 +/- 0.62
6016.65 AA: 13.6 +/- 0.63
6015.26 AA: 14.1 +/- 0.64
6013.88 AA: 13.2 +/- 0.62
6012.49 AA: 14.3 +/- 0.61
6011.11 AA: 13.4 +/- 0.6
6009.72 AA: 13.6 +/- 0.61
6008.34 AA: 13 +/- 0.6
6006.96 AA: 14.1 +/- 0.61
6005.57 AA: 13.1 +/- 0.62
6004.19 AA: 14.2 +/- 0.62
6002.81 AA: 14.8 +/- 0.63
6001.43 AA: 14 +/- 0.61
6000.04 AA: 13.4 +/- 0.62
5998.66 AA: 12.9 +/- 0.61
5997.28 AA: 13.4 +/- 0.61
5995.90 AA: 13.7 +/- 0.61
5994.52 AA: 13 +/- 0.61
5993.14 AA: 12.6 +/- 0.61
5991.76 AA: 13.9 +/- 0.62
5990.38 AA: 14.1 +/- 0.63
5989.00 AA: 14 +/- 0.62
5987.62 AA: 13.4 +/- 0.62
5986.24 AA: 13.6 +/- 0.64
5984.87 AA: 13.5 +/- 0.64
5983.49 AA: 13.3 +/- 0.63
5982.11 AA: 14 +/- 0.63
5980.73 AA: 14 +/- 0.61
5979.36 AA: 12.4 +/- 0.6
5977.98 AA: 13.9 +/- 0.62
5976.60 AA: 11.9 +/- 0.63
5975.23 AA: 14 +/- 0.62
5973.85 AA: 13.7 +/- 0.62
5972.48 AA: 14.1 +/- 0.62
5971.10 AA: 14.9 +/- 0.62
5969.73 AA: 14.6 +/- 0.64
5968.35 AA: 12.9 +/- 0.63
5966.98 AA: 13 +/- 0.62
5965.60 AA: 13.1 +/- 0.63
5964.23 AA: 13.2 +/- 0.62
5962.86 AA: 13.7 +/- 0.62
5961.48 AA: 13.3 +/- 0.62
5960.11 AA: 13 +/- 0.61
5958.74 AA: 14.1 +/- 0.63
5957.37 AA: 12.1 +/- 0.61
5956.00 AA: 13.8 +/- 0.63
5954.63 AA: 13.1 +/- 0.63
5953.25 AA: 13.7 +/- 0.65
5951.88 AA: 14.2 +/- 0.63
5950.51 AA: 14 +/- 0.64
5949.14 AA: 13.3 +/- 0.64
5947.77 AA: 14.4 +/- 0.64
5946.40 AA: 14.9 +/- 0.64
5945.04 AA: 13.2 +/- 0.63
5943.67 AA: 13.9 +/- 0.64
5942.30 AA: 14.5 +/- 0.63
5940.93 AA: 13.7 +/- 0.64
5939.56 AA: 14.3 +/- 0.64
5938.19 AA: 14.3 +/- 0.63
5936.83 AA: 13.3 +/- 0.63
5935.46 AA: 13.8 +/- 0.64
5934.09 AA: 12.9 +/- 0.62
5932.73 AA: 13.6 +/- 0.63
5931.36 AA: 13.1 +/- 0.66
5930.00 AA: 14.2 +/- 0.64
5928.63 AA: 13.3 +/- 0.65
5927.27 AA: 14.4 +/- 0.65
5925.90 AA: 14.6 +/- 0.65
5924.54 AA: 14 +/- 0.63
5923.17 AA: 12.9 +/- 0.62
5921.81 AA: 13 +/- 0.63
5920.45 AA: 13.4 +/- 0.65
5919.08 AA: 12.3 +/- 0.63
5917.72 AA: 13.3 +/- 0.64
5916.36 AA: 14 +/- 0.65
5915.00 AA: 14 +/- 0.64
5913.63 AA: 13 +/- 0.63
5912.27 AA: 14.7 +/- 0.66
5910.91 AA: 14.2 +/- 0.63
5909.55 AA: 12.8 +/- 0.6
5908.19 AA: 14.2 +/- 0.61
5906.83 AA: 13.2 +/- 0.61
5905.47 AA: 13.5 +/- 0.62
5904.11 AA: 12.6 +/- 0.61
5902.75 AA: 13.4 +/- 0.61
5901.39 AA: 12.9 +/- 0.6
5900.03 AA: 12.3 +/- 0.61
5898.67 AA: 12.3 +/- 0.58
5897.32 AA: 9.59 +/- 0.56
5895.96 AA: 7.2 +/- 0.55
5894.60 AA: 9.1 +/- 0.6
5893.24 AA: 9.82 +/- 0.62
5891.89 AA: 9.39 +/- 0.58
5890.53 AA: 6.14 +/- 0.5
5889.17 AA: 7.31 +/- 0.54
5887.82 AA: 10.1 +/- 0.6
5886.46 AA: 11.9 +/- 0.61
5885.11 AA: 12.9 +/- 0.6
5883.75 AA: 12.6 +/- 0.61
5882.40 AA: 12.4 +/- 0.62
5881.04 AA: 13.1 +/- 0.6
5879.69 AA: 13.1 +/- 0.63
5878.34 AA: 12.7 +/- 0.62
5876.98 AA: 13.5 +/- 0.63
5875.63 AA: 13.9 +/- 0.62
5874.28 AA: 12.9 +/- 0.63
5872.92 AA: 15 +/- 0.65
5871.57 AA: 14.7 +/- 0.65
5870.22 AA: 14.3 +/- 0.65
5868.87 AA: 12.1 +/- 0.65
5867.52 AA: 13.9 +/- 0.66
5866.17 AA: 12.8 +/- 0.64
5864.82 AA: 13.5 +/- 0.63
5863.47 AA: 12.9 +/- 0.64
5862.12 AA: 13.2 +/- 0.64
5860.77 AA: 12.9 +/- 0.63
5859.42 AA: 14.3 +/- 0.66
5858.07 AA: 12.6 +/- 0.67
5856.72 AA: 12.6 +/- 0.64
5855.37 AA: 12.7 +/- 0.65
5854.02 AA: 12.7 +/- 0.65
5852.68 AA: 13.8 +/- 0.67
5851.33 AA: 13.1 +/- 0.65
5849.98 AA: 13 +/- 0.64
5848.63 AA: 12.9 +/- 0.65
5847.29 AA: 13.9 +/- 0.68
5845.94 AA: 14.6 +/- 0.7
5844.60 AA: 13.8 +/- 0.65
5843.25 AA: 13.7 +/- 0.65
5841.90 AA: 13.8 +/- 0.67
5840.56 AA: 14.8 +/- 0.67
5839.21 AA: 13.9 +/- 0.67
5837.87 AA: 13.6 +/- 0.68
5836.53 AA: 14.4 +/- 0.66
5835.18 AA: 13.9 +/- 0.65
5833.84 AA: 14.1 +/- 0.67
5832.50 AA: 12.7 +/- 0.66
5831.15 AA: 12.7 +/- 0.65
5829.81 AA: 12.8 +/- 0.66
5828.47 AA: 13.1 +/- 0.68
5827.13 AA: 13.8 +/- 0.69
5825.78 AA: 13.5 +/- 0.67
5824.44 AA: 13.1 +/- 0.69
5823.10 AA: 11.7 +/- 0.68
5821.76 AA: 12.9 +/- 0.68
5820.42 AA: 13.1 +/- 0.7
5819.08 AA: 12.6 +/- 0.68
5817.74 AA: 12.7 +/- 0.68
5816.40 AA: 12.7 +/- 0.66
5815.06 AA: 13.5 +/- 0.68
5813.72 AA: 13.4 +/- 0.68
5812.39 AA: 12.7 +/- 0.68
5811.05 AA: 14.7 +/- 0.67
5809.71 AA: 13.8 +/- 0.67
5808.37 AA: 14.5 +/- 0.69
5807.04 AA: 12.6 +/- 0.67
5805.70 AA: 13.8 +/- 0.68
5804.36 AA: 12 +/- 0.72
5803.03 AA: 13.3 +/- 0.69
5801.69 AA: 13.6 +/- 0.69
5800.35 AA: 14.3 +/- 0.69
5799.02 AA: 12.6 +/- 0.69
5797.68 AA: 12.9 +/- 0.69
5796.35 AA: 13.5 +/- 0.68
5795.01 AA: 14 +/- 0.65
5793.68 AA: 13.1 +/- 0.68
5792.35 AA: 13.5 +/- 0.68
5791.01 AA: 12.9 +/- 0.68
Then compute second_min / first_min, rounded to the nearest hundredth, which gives 0.96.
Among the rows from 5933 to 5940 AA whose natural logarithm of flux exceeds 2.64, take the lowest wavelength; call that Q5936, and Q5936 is 5938.19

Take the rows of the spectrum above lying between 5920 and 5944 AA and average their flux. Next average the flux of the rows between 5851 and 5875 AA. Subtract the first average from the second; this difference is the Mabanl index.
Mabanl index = -0.40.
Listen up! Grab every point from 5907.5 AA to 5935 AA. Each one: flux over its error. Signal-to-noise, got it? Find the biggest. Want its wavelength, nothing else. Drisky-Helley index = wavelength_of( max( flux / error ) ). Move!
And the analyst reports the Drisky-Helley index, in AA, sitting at 5908.19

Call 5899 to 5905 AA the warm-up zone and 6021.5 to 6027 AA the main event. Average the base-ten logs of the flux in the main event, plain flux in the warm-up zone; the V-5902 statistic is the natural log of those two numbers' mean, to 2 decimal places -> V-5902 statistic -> 1.94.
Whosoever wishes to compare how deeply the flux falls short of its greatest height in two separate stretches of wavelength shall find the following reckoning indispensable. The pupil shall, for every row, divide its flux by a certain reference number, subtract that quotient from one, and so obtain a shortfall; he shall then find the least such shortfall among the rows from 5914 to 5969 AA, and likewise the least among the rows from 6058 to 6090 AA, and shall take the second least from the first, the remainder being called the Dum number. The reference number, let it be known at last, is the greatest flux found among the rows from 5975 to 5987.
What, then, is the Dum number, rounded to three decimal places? 0.029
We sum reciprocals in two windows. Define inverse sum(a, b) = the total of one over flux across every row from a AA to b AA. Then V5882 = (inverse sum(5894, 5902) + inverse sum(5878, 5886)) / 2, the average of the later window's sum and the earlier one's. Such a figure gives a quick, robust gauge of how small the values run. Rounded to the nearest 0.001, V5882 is 0.531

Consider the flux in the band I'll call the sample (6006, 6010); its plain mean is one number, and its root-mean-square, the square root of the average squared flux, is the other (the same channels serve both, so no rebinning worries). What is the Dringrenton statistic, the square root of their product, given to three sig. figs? 13.6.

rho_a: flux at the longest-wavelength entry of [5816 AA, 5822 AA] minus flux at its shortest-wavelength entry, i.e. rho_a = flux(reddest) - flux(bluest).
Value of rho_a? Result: 0.20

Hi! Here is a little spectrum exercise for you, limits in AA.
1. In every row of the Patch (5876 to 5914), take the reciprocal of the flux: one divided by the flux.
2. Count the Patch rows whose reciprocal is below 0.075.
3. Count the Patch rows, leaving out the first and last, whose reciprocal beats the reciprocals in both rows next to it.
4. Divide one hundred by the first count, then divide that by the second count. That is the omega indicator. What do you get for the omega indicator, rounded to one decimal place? 2.4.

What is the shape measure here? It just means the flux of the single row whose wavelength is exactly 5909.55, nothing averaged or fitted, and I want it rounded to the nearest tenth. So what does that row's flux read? 12.8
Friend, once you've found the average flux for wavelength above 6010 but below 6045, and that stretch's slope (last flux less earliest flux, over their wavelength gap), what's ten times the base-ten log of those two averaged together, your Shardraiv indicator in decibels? 8.38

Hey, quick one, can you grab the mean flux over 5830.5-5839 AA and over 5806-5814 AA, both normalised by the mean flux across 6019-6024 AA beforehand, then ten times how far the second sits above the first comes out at 0.04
